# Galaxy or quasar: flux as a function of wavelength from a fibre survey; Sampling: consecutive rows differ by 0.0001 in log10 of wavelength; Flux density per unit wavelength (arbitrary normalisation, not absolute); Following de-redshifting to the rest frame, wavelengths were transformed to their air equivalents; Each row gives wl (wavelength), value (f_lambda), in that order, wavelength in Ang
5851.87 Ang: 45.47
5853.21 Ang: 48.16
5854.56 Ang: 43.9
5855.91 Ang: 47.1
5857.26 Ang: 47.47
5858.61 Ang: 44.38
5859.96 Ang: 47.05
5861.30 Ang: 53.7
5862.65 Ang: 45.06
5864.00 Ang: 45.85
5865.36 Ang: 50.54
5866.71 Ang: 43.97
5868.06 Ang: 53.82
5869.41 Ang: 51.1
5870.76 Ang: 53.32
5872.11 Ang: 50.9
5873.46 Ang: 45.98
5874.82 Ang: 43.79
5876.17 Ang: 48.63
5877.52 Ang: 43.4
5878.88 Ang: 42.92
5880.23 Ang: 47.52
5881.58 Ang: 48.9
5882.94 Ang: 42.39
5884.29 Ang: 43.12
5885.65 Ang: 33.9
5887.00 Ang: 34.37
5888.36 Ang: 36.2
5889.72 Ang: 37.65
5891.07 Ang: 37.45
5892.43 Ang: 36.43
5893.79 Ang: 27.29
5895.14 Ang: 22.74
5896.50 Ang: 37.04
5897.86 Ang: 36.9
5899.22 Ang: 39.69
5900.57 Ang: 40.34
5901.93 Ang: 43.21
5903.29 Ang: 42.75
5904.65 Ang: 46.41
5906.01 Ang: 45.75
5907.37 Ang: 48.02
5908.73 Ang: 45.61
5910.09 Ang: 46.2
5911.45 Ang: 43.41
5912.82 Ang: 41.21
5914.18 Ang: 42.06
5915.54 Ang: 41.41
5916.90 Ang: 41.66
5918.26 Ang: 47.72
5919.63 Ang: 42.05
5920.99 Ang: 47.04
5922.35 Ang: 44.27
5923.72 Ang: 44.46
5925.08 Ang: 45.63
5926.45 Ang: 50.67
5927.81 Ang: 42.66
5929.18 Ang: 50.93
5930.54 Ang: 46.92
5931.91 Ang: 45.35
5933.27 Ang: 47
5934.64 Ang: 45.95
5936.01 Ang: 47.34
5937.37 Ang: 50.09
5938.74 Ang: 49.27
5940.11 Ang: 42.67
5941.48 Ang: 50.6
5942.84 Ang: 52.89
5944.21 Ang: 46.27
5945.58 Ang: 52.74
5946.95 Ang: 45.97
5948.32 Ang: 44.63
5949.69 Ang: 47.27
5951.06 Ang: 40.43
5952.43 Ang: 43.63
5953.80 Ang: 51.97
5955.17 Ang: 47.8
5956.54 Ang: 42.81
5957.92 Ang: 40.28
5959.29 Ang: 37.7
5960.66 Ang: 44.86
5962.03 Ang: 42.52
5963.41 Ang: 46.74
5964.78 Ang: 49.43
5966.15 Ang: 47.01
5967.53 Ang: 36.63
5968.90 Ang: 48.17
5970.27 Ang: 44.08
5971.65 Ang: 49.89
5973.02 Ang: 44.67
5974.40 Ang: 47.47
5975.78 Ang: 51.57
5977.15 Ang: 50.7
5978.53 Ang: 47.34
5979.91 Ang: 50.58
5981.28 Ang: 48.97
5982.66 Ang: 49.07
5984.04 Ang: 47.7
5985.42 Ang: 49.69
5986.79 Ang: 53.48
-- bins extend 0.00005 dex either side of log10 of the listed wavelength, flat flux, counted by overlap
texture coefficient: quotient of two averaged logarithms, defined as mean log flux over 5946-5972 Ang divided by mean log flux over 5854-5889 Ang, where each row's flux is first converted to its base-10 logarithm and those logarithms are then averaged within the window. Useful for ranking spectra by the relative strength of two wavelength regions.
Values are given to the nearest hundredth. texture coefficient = 1.00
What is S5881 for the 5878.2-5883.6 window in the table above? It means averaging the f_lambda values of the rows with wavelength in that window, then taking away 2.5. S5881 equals 42.9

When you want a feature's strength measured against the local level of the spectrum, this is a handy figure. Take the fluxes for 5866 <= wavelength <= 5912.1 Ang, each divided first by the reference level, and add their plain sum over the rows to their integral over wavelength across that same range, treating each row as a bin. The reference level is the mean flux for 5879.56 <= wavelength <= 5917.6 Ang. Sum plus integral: 84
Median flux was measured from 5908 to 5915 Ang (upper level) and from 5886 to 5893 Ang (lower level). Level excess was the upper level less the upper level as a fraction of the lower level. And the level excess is 42.2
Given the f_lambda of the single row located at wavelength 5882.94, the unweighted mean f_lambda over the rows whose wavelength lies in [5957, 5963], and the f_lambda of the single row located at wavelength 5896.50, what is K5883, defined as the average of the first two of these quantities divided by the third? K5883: 1.13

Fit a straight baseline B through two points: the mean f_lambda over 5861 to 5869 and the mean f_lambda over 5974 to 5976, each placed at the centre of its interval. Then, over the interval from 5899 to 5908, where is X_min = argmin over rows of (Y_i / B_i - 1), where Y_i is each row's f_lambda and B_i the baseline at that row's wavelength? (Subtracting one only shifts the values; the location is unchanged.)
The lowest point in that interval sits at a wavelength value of 5899.22 Ang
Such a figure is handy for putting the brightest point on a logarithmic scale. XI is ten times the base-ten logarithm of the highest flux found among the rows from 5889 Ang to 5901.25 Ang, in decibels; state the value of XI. 16.1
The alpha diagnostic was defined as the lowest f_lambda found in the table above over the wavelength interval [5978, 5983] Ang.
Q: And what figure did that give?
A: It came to 47.34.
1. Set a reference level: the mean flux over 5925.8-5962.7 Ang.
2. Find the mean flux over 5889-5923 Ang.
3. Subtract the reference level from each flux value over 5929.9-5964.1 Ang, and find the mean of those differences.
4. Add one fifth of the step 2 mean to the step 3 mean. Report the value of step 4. 8.00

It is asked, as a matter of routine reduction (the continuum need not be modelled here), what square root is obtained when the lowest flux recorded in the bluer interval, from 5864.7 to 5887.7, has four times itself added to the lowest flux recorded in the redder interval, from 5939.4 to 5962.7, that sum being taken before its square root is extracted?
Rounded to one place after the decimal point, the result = 13.2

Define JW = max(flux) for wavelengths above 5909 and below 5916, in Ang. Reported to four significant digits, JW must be 46.20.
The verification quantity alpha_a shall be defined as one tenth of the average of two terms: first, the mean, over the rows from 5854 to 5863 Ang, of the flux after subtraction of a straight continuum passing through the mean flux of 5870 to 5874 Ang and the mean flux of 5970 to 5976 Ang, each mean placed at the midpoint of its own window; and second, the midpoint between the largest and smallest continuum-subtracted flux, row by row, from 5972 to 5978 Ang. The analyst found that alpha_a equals -0.14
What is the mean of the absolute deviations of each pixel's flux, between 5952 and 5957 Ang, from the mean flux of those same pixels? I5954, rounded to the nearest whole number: 3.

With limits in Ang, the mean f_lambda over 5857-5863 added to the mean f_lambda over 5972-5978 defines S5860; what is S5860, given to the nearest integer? 96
